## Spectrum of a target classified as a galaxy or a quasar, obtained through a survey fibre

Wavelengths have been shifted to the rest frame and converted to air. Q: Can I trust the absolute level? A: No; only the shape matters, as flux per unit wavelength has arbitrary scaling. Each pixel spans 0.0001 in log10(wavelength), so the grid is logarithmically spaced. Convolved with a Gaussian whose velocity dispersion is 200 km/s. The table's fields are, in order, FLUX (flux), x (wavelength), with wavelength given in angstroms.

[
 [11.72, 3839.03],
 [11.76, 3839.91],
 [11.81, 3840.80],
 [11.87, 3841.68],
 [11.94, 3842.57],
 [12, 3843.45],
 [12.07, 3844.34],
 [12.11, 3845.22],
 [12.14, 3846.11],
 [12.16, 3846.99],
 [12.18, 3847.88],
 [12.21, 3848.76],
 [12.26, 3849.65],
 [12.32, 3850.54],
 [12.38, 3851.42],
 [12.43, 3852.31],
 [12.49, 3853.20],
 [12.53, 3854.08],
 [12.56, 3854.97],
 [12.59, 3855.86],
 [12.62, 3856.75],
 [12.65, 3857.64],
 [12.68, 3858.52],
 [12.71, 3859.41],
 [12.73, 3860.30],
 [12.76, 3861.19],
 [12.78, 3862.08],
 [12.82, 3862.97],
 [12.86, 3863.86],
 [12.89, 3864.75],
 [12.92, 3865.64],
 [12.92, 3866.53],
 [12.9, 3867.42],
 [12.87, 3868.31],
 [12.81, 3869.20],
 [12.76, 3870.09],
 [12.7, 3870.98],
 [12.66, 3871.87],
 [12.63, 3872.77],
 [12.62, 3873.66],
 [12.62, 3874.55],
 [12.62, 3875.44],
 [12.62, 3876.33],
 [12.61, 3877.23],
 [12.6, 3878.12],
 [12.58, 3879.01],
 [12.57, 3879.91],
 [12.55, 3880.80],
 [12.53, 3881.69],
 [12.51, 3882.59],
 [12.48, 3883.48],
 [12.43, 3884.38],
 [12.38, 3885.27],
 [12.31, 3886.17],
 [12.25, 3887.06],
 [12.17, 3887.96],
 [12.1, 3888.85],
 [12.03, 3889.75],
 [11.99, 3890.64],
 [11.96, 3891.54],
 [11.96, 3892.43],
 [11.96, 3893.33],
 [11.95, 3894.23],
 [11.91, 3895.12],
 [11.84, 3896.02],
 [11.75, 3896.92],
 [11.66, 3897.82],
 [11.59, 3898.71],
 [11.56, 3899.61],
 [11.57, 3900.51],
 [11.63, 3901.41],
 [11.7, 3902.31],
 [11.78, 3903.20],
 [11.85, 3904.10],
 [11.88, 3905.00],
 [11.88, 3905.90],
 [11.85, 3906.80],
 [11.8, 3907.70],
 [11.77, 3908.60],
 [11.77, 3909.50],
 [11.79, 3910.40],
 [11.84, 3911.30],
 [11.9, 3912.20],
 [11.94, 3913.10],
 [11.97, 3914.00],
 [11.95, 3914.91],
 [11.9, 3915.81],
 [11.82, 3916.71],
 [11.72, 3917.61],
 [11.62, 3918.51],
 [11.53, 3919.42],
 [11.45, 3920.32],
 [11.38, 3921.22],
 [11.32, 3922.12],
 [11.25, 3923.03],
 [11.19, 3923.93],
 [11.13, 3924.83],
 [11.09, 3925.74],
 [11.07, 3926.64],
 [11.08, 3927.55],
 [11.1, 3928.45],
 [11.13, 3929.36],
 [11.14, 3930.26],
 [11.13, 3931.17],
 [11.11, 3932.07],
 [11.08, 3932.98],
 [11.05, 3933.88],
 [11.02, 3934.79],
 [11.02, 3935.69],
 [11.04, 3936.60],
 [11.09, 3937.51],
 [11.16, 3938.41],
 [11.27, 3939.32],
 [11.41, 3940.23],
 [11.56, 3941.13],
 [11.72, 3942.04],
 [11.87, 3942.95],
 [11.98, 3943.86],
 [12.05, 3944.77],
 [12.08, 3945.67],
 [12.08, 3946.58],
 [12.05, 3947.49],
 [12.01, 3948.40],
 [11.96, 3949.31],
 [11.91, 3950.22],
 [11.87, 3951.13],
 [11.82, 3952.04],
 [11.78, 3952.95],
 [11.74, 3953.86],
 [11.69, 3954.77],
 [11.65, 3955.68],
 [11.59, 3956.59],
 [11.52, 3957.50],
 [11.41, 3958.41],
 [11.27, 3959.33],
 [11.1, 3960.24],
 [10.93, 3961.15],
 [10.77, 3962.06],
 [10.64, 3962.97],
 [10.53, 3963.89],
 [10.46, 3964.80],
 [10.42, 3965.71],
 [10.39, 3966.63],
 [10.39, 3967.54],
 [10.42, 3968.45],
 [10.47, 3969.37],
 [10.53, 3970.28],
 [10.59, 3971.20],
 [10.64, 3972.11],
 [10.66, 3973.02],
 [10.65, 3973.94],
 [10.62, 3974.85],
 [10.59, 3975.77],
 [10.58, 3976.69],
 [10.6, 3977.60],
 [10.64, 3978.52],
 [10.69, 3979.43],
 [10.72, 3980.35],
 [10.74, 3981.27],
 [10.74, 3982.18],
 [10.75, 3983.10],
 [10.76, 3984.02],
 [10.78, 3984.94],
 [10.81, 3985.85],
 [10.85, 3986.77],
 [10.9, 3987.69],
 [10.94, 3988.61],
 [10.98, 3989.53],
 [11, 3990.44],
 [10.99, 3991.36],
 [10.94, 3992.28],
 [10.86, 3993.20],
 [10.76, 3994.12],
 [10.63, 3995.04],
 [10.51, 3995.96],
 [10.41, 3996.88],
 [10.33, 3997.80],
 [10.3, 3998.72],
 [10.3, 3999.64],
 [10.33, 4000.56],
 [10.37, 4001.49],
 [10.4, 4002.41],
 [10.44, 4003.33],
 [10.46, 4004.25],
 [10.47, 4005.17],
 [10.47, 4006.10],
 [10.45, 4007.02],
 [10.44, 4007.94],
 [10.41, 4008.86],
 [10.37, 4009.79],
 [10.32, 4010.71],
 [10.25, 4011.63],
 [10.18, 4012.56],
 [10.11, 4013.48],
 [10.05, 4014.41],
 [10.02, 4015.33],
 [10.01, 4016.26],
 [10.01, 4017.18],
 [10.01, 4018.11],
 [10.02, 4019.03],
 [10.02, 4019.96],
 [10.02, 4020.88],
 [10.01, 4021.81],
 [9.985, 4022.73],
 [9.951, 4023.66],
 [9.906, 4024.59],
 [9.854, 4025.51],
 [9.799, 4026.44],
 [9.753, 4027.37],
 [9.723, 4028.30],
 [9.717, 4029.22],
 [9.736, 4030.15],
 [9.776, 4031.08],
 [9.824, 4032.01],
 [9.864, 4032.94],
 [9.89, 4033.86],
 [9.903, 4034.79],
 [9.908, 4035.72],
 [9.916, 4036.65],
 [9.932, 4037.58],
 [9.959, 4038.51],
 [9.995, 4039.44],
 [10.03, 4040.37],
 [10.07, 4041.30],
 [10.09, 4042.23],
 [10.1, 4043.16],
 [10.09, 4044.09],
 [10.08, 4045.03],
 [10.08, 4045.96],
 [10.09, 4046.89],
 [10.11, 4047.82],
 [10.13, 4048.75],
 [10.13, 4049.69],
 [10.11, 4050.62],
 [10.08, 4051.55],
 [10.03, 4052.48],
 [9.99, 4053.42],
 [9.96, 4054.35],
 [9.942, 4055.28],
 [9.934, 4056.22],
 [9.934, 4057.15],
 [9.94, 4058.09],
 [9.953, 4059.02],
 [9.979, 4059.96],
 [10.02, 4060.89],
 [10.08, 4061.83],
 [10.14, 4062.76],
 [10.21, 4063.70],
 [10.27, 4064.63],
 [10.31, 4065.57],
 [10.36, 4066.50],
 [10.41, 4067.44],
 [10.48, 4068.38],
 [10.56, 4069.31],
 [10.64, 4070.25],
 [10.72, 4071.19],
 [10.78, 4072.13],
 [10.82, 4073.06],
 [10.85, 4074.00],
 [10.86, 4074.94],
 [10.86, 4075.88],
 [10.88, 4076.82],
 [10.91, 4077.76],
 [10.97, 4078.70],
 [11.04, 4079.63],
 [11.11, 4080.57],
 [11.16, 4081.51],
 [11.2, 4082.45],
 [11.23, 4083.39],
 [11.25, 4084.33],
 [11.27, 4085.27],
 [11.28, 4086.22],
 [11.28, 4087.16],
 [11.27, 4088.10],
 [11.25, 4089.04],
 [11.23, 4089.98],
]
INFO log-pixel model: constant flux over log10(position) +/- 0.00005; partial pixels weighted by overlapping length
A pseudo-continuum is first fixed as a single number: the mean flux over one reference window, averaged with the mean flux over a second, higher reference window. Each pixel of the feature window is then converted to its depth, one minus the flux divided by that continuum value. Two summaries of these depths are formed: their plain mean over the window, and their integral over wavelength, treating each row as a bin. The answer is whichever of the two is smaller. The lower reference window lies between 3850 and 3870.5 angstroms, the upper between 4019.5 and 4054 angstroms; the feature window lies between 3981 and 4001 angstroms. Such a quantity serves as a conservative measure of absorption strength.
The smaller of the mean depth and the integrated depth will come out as 0.05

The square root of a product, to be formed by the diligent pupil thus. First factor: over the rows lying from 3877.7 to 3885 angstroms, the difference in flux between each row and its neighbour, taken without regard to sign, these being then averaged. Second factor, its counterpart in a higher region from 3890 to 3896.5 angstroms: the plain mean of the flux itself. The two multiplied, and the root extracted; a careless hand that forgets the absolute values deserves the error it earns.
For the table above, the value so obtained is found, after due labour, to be 0.54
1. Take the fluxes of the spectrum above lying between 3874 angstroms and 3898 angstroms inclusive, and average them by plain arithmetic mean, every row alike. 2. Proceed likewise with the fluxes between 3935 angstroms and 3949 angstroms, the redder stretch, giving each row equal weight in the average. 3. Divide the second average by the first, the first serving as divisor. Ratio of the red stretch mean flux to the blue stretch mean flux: 0.95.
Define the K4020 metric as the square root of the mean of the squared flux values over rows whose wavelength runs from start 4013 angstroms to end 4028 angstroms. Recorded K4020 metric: 10.0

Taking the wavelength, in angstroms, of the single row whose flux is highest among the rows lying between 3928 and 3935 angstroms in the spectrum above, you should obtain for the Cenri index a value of 3930.26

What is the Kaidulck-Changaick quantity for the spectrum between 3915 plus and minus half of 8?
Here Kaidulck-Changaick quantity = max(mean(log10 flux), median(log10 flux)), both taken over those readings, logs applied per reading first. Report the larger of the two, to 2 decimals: 1.08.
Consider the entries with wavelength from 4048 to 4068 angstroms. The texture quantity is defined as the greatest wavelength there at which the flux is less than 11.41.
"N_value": 4067.44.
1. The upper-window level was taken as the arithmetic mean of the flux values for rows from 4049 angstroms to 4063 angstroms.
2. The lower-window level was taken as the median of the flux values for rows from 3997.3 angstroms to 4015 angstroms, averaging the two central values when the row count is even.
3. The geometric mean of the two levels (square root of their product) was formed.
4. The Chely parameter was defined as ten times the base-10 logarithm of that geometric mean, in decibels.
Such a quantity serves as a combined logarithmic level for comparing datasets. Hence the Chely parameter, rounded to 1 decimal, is 10.1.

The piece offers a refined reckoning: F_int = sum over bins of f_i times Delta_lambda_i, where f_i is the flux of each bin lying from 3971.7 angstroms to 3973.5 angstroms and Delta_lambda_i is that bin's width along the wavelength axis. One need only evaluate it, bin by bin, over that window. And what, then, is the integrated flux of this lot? 19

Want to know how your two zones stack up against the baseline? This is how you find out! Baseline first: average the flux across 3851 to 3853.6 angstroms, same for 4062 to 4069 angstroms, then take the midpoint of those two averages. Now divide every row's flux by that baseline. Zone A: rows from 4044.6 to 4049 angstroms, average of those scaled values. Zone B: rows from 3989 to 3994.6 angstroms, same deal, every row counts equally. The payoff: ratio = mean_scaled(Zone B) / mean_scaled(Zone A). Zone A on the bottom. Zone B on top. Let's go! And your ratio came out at 1.08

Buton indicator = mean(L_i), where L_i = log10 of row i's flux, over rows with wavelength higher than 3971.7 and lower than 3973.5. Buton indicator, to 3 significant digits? 1.03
